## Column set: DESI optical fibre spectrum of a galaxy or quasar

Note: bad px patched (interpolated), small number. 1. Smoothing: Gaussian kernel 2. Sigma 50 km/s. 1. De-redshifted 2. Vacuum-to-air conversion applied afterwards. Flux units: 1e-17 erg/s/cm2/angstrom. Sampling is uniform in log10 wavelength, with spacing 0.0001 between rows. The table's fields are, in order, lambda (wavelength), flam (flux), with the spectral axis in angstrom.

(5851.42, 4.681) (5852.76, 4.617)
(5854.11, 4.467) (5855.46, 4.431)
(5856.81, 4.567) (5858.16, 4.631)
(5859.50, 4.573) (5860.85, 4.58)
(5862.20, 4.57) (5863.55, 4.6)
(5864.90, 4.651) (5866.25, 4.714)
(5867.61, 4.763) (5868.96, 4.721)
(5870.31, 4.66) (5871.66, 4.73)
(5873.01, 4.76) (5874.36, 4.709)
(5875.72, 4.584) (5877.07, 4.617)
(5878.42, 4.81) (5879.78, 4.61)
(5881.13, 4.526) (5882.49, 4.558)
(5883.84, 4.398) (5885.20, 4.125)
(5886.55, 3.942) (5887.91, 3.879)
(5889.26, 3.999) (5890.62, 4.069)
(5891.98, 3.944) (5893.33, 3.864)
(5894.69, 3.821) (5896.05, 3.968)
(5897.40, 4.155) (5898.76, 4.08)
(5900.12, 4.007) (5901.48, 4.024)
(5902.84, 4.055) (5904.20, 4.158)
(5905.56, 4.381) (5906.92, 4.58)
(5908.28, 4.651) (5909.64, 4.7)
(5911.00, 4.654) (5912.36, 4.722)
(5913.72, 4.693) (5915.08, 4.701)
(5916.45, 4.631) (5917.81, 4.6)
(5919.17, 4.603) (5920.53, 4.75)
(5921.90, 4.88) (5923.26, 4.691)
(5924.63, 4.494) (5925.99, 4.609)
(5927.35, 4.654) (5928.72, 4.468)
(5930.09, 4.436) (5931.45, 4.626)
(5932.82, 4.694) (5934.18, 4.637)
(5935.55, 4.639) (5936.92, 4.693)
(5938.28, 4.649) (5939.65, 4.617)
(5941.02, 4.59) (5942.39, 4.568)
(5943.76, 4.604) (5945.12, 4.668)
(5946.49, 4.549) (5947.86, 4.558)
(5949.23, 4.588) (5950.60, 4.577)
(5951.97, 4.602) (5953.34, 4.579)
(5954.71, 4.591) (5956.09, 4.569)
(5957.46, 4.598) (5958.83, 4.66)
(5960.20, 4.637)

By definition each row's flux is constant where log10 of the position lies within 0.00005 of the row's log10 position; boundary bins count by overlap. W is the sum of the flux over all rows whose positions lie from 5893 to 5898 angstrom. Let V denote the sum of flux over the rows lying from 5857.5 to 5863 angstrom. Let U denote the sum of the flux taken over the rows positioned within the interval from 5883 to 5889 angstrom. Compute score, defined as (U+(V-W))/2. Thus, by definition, 9.4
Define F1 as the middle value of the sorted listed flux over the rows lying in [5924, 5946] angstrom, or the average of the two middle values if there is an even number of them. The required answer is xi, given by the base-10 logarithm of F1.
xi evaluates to 0.665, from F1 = 4.62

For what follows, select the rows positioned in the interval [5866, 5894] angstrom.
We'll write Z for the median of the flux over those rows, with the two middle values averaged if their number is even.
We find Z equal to 4.58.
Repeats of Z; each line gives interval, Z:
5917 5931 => 4.61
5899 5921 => 4.62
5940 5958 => 4.59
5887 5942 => 4.60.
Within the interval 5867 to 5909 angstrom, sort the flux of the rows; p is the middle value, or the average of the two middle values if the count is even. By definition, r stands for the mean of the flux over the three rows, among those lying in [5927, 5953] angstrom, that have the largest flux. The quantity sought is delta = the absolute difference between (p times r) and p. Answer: 16.1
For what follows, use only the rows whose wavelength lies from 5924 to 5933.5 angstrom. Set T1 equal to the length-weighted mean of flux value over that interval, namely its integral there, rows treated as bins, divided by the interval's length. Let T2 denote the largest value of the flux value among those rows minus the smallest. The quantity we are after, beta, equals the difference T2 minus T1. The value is -4.31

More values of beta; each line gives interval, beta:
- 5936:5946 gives -4.50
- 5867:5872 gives -4.62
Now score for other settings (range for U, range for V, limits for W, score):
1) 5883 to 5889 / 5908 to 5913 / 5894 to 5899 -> 9.5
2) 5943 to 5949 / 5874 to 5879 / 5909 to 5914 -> 9.2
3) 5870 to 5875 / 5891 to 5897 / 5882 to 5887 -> 8.7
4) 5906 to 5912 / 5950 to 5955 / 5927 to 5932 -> 9.4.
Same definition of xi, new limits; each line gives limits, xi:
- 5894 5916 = 0.630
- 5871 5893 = 0.657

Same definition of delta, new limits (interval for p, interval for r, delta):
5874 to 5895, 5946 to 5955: 15.3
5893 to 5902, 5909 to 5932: 15.2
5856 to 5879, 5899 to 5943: 17.6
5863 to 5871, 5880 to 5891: 16.4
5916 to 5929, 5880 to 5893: 16.1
